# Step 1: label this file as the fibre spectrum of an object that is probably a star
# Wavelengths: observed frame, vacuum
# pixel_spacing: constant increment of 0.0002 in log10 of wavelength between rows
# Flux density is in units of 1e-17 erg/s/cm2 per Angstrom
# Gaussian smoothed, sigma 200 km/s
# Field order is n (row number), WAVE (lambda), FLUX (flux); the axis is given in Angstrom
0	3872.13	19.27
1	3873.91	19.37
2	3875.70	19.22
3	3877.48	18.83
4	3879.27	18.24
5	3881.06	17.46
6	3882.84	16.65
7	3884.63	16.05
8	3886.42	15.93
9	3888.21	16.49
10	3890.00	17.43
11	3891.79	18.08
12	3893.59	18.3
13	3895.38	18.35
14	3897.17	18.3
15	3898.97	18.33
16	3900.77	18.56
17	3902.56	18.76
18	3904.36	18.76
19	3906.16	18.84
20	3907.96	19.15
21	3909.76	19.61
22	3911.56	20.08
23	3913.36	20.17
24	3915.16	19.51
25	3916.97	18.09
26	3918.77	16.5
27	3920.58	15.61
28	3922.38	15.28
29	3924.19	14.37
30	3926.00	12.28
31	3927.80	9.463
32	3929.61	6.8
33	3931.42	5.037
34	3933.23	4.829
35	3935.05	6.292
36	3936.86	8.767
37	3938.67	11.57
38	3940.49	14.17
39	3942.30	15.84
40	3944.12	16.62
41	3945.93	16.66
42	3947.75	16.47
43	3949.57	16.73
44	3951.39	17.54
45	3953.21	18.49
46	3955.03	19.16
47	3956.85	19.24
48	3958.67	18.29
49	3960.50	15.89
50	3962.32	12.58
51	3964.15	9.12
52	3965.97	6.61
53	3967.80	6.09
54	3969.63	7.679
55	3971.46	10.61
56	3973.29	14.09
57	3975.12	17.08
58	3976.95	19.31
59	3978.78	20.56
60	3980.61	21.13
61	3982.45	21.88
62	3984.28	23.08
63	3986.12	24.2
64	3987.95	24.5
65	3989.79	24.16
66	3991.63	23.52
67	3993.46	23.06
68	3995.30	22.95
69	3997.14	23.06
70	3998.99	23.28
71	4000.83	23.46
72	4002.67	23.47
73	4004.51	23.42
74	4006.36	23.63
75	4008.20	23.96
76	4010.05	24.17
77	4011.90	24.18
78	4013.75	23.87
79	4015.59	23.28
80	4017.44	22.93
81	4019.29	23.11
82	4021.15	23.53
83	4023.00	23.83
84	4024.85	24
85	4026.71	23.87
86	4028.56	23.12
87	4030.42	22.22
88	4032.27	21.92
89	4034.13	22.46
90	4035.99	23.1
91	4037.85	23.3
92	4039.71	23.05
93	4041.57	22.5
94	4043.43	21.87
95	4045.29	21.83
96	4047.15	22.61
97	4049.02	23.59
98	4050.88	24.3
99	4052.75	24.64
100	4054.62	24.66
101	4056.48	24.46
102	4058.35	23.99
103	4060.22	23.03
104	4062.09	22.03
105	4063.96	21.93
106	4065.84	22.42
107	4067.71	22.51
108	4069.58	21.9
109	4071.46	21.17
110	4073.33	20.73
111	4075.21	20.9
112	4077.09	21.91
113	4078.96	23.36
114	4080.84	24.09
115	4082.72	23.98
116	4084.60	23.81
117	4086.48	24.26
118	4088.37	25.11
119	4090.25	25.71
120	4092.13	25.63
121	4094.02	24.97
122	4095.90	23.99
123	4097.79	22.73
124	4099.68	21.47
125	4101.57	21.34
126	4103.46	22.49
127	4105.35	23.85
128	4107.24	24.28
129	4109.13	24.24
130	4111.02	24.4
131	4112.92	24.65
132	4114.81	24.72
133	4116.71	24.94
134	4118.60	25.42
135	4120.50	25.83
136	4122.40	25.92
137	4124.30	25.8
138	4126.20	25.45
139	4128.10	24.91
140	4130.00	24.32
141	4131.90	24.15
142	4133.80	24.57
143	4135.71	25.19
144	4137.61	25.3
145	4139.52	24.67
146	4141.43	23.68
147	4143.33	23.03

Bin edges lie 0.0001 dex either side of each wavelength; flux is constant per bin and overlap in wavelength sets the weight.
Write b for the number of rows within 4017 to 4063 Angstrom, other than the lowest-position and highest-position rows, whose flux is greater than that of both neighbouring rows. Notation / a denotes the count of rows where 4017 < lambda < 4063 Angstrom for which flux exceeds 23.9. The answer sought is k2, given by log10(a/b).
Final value 0.301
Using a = 6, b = 3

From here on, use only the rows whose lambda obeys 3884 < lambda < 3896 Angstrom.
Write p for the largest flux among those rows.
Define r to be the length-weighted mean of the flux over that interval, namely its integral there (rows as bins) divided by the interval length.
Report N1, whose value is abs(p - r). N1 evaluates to 1.1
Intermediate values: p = 18.35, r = 17.2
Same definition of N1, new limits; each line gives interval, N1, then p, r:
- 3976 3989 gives 2.4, 24.5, 22.1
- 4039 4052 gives 1.5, 24.3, 22.8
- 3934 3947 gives 3.9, 16.66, 12.8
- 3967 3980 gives 6.7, 20.56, 13.9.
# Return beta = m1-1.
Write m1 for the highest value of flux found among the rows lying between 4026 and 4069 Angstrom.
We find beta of 23.7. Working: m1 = 24.66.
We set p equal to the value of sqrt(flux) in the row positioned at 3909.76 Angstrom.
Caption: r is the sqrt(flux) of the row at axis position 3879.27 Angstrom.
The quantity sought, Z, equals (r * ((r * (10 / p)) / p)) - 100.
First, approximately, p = 4.43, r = 4.3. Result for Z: -90.70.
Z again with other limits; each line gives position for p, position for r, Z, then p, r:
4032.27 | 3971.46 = -95.16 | 4.68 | 3.3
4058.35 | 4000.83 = -90.22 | 4.90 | 4.8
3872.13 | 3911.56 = -89.58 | 4.39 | 4.5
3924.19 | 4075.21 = -85.46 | 3.79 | 4.6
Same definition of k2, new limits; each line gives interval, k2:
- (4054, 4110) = 0.512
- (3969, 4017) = 0.301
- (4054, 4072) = 0.477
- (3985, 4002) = 0.477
